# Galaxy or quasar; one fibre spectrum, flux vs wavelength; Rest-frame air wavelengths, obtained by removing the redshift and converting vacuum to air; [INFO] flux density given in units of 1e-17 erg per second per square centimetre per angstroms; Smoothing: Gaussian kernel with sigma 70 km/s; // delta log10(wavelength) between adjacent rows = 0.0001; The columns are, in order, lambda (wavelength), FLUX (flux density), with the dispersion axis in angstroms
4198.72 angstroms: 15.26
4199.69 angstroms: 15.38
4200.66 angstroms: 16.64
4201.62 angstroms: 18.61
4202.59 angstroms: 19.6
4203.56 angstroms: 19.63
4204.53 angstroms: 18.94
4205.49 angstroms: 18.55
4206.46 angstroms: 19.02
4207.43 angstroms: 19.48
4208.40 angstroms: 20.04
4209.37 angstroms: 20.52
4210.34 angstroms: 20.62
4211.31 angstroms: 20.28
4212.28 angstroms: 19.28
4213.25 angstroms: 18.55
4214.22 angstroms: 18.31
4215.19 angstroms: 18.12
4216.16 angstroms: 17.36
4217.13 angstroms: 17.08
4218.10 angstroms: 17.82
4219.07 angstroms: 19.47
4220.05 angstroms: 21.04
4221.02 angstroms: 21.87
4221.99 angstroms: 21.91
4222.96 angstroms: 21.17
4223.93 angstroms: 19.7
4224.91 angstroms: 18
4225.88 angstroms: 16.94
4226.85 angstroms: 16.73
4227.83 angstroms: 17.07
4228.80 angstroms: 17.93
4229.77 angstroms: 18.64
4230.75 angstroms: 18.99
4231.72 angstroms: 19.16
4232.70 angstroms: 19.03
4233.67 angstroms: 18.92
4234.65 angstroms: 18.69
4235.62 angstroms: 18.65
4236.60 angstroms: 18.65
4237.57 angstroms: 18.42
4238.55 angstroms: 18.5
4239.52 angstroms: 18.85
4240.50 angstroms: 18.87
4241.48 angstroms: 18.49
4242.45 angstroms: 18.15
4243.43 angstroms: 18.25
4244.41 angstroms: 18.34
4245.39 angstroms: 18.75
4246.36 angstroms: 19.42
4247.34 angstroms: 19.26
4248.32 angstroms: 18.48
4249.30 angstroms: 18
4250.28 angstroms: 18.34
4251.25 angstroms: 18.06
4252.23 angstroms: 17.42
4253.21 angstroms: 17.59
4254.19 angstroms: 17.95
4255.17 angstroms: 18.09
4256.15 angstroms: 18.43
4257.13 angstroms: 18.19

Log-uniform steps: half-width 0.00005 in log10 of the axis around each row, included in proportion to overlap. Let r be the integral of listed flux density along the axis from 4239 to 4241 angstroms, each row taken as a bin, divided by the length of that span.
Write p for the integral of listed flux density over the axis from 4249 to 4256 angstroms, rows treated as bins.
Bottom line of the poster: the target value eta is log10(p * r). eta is 3.37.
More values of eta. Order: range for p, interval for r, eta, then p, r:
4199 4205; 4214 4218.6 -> 3.28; 108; 17.7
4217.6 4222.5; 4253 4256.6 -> 3.26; 100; 18.0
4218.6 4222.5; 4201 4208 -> 3.20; 82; 19.1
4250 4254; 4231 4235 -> 3.13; 71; 19.0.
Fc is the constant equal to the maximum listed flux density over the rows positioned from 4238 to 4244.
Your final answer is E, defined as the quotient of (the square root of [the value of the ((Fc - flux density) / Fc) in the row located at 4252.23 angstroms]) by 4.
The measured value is 0.069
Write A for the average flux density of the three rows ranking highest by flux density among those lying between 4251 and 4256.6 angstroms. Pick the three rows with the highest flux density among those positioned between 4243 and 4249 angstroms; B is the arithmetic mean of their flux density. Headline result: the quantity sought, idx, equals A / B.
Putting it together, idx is 0.95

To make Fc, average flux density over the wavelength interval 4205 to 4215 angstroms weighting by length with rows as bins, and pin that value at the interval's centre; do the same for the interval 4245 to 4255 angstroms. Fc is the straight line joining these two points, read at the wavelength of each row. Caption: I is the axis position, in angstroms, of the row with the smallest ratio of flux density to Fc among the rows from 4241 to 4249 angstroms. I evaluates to 4242.45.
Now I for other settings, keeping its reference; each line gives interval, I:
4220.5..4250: 4226.85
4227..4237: 4227.83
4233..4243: 4242.45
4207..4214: 4213.25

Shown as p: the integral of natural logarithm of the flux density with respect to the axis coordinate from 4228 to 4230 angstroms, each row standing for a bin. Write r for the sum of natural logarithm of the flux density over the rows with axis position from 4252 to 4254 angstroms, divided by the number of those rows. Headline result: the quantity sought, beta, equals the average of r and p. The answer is 4.33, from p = 5.81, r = 2.86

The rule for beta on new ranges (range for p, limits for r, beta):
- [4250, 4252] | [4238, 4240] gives 4.37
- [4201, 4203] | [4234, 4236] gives 4.41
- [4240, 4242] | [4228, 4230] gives 4.38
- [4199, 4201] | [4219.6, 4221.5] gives 4.29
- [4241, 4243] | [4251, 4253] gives 4.35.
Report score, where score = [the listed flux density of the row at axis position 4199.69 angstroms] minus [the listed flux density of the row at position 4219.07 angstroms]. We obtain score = -4.1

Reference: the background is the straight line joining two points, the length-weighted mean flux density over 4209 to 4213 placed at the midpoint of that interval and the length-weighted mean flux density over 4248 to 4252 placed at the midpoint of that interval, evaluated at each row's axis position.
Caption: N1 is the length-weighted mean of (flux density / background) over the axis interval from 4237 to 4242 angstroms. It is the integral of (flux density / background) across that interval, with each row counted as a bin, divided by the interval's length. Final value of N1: 1.00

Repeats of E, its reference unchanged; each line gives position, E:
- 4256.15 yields 0.038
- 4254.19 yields 0.055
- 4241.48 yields 0.035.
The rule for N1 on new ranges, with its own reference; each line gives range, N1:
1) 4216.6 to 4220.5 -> 0.95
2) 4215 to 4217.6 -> 0.88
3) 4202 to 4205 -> 0.95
